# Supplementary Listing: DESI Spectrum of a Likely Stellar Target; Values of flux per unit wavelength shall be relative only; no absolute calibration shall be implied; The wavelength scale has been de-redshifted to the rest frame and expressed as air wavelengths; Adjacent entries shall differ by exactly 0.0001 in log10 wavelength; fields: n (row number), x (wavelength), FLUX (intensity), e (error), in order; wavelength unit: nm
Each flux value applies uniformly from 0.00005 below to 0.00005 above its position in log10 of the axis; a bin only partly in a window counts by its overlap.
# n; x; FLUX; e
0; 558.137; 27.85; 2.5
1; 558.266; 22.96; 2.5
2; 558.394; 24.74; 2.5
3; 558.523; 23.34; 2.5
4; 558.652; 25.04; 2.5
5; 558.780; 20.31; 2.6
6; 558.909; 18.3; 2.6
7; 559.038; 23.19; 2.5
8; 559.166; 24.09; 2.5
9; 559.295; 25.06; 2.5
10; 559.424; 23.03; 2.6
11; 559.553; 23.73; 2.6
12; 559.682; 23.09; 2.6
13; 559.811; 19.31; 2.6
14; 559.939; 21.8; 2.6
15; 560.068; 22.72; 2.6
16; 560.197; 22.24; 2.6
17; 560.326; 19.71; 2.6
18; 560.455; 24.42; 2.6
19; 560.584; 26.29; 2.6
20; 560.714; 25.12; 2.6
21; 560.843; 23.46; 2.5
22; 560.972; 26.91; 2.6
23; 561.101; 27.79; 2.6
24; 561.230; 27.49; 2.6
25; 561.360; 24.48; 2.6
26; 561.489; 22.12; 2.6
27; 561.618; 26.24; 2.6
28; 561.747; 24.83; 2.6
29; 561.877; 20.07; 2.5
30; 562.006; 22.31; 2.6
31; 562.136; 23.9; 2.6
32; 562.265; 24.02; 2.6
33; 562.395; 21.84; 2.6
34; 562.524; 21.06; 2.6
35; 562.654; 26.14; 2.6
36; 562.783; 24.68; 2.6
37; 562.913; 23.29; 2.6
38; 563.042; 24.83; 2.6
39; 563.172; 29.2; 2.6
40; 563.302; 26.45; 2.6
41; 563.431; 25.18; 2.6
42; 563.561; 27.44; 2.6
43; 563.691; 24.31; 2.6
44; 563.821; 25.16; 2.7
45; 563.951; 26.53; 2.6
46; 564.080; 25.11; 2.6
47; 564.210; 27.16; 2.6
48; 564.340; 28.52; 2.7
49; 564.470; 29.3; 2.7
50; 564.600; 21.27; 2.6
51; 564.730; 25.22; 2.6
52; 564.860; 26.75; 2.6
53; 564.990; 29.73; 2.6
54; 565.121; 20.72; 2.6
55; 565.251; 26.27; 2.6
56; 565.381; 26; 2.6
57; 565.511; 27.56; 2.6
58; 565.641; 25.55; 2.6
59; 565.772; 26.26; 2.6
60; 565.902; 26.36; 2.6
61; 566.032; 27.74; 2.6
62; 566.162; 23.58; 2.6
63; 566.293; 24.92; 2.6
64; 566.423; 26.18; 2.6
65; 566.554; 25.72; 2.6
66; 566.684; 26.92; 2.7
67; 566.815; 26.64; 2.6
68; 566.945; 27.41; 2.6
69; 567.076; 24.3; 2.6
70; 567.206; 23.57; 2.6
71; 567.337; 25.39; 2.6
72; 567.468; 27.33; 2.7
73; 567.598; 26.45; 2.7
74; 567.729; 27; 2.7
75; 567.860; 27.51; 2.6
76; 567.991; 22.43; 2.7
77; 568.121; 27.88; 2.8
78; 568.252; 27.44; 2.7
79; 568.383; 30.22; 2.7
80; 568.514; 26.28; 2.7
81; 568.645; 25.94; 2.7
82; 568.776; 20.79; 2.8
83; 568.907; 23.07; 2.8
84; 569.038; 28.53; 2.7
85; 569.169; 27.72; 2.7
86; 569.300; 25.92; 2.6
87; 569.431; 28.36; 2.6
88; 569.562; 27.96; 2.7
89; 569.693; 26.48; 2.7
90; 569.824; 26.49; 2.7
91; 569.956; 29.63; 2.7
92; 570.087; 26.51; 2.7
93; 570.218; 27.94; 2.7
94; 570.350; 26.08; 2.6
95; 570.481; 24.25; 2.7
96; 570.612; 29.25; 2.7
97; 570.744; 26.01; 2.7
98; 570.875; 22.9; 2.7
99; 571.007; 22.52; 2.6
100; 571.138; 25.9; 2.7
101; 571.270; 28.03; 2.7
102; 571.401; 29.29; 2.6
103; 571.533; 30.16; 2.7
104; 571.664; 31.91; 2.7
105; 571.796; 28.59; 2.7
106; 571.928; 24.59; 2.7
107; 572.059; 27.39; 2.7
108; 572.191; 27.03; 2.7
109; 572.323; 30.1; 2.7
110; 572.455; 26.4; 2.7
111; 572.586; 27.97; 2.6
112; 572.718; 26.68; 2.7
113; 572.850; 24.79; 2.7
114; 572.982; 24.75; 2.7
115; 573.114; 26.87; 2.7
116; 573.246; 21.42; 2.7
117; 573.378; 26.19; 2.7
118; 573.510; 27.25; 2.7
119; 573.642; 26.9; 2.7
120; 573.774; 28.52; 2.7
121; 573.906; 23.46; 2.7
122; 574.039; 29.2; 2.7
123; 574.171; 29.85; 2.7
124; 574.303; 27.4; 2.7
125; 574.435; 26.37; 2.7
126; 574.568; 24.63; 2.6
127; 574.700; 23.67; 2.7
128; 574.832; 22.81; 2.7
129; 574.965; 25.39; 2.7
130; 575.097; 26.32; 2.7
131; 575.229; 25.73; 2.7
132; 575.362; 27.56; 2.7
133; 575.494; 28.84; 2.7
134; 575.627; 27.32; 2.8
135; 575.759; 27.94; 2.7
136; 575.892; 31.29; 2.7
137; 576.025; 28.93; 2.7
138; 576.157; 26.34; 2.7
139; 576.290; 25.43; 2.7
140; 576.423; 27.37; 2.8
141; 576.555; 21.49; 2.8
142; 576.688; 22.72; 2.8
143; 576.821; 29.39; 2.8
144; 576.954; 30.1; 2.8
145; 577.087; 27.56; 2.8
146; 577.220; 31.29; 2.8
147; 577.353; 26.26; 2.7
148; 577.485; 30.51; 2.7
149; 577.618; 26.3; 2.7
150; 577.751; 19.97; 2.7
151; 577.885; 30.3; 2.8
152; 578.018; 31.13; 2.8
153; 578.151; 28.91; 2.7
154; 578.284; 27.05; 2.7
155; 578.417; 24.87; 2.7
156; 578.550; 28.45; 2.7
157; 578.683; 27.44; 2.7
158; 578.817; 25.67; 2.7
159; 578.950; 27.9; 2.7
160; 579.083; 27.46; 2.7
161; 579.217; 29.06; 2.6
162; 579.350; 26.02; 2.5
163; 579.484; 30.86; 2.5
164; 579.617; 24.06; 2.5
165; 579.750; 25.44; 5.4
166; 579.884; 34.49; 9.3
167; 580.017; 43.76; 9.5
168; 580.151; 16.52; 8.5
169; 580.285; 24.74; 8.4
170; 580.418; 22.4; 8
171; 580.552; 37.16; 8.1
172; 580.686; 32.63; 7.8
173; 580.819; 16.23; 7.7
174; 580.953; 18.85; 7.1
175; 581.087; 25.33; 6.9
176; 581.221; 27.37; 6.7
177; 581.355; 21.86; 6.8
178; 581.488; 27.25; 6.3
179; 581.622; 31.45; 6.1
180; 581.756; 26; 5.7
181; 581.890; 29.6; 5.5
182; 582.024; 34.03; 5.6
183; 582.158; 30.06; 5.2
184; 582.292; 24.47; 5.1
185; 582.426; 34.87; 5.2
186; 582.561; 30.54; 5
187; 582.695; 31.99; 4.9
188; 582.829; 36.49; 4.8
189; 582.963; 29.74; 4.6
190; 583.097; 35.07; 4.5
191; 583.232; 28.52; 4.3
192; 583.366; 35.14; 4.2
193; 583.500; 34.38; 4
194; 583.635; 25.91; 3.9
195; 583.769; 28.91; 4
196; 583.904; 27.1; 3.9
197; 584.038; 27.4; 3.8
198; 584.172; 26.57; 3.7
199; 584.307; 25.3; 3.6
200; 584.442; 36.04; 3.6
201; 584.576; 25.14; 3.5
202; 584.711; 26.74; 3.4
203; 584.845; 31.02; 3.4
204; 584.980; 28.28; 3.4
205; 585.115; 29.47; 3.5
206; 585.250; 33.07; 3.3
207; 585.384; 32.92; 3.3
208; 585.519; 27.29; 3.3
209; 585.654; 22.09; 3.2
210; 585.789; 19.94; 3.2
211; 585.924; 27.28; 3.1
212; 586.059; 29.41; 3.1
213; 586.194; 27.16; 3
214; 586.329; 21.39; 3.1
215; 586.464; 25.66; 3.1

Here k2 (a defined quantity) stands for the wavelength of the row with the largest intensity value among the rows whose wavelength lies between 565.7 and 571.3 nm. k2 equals 568.383 nm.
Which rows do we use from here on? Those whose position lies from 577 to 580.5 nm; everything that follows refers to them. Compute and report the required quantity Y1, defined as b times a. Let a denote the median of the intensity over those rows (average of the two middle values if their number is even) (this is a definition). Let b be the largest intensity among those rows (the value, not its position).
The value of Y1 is 1201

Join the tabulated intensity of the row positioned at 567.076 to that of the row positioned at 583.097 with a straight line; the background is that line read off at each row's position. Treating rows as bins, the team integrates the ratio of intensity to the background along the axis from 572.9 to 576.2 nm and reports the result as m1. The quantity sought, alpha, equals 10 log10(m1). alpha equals 4.8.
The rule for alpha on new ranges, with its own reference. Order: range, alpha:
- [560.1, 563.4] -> 5.9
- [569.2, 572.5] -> 5.2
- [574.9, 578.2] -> 4.7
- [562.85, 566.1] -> 5.8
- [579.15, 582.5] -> 4.4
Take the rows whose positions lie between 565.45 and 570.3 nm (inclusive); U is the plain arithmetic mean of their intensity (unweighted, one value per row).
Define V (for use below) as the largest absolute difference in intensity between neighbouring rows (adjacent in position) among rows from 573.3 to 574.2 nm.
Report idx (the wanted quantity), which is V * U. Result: 151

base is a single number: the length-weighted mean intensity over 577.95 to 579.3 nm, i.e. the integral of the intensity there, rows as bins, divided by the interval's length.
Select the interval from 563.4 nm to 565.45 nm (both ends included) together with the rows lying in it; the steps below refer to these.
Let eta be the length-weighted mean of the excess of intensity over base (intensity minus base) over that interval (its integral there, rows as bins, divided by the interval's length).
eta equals -1.9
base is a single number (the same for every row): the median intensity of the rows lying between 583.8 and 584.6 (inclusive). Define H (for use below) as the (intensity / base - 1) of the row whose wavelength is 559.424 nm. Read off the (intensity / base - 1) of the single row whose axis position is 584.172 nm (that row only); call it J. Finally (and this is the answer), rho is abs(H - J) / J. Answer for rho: -13.4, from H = -0.14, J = -0.01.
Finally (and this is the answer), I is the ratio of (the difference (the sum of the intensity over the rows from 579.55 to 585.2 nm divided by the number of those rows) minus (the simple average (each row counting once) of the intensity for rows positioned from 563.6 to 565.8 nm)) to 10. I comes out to 0.28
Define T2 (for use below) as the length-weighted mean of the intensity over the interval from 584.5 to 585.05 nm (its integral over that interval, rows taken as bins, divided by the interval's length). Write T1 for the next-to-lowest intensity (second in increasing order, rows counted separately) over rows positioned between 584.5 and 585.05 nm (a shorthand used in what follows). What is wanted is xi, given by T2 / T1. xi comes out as 1.05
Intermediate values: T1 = 26.74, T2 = 28.0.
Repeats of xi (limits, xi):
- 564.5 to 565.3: 1.18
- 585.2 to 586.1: 1.23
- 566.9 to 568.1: 1.09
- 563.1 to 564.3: 1.05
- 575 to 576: 1.06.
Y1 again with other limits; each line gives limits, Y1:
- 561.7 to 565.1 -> 747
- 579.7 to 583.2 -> 1298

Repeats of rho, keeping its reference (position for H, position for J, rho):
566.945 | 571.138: -1.6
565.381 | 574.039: 1.4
